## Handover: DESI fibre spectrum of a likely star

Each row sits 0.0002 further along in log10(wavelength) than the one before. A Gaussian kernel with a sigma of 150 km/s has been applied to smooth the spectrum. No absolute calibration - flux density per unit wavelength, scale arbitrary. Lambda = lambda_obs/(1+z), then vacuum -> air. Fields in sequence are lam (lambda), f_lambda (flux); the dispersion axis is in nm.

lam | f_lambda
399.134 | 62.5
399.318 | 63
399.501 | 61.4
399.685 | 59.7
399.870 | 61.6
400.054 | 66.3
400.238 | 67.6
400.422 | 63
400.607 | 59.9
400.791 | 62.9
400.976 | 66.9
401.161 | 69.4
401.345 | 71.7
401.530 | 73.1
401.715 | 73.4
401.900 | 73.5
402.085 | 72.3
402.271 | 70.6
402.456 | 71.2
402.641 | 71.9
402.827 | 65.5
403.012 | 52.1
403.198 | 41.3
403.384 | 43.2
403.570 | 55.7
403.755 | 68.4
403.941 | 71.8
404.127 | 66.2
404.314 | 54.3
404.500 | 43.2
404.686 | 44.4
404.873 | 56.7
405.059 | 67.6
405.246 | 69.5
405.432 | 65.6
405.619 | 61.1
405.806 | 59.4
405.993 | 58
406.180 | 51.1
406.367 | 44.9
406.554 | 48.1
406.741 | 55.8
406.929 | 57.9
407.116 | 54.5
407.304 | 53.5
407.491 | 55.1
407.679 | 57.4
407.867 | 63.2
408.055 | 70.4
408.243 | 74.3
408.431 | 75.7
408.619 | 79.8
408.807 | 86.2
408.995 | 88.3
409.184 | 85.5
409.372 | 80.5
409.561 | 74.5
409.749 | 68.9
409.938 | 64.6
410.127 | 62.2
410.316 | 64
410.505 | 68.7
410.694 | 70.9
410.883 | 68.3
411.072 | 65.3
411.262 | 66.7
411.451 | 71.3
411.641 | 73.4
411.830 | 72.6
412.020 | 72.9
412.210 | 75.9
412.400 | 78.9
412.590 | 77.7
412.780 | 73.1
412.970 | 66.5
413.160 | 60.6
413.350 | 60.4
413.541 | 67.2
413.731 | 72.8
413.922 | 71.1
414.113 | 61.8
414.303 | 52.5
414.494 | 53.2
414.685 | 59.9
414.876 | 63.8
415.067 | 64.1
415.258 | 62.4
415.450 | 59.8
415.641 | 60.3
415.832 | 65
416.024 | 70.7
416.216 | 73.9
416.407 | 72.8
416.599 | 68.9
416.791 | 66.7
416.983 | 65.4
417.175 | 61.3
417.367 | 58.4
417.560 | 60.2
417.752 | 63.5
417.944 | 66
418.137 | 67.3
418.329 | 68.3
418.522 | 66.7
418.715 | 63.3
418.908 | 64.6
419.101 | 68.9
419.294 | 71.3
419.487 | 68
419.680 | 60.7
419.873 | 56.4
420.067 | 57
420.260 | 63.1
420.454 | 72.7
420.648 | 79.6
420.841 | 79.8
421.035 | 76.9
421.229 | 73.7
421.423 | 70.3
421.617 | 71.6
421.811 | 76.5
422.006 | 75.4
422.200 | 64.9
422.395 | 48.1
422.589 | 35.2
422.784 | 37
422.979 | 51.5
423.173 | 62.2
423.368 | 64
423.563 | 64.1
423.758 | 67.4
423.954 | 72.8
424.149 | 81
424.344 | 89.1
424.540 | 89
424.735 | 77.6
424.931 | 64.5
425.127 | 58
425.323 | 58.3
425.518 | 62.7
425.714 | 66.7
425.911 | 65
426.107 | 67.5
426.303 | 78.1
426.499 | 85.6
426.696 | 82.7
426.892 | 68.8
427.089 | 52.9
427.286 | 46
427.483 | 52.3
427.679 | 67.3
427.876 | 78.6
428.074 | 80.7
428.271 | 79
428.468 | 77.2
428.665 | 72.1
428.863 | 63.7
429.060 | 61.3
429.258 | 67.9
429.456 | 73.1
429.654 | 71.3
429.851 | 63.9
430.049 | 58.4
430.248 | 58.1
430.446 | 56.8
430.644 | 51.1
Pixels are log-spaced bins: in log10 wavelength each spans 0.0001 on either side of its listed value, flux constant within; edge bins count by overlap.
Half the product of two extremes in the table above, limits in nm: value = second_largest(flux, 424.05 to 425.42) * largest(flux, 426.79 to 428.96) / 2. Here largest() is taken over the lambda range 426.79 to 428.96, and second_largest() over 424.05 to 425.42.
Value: 3591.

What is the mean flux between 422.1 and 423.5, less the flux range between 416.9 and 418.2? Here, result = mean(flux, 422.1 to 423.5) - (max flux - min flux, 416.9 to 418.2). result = 43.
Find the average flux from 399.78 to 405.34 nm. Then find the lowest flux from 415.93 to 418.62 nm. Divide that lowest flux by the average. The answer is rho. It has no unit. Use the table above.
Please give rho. 0.92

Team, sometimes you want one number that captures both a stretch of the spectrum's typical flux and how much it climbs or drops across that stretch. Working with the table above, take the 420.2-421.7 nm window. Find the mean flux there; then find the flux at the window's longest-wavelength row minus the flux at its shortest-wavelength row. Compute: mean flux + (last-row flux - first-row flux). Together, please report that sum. 82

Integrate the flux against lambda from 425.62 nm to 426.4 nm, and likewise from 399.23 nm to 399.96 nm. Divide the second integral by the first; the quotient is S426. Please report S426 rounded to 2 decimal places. 0.83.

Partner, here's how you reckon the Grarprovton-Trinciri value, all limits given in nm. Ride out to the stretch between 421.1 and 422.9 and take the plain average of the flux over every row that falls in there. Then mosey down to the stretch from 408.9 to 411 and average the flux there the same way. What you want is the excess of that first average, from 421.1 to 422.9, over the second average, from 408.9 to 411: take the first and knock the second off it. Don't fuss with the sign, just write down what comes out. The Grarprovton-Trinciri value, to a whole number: -11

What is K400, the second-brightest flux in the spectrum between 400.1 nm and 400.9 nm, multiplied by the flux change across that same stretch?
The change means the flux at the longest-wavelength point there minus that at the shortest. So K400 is -296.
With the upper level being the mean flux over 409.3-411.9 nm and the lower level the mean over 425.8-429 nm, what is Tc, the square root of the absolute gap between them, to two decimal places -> 0.65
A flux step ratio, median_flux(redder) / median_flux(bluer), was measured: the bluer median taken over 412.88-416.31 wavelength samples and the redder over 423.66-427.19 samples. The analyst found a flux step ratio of 1.08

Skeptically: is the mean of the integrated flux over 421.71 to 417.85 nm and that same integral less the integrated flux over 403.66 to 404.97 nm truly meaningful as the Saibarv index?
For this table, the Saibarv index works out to 226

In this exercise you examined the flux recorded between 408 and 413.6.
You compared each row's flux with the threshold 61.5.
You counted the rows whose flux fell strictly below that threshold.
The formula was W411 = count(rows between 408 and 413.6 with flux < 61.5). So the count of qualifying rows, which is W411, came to 2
